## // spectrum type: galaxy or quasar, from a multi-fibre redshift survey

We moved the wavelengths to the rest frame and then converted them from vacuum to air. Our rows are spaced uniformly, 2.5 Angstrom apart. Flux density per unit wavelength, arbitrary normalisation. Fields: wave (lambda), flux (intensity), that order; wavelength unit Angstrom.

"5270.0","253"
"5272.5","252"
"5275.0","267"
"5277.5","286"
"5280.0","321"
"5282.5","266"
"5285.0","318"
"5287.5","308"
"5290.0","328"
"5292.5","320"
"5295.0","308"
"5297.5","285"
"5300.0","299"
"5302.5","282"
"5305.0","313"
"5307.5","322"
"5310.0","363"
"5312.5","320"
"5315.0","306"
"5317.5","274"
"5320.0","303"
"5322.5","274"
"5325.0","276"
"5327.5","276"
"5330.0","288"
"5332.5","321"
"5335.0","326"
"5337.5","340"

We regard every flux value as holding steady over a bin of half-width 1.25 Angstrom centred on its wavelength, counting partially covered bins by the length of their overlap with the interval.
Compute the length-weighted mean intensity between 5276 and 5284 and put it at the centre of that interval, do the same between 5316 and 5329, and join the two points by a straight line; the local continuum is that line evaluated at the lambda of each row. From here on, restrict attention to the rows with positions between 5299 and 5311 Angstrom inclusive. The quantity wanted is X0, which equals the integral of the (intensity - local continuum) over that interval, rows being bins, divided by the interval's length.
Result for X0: 30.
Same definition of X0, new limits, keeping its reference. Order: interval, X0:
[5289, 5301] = 20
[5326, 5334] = 16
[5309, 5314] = 55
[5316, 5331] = 1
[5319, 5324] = 6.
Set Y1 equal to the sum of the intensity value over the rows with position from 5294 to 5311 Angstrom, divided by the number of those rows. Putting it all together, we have 310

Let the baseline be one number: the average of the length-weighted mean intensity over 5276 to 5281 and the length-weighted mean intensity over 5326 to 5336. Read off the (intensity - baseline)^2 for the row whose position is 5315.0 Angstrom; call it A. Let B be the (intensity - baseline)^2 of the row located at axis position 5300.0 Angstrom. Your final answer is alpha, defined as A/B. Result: 5.1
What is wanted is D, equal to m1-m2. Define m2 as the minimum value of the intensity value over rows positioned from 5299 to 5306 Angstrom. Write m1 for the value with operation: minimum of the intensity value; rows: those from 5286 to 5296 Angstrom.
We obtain 26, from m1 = 308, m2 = 282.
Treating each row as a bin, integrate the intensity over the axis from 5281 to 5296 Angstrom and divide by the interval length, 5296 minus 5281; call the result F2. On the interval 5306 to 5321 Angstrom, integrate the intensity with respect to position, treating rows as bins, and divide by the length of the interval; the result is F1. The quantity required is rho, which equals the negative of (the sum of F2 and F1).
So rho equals -623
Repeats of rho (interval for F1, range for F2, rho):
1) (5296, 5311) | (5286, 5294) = -628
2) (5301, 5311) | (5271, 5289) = -607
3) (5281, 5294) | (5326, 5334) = -604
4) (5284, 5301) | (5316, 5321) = -598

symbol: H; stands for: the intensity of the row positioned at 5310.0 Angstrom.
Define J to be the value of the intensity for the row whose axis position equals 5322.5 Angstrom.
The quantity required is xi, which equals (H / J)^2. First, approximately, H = 363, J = 274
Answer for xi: 1.76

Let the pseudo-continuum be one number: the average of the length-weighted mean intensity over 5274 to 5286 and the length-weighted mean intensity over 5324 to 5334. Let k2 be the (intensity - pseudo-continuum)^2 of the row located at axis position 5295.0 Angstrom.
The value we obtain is 271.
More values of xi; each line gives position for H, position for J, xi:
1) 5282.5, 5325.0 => 0.93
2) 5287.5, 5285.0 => 0.94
